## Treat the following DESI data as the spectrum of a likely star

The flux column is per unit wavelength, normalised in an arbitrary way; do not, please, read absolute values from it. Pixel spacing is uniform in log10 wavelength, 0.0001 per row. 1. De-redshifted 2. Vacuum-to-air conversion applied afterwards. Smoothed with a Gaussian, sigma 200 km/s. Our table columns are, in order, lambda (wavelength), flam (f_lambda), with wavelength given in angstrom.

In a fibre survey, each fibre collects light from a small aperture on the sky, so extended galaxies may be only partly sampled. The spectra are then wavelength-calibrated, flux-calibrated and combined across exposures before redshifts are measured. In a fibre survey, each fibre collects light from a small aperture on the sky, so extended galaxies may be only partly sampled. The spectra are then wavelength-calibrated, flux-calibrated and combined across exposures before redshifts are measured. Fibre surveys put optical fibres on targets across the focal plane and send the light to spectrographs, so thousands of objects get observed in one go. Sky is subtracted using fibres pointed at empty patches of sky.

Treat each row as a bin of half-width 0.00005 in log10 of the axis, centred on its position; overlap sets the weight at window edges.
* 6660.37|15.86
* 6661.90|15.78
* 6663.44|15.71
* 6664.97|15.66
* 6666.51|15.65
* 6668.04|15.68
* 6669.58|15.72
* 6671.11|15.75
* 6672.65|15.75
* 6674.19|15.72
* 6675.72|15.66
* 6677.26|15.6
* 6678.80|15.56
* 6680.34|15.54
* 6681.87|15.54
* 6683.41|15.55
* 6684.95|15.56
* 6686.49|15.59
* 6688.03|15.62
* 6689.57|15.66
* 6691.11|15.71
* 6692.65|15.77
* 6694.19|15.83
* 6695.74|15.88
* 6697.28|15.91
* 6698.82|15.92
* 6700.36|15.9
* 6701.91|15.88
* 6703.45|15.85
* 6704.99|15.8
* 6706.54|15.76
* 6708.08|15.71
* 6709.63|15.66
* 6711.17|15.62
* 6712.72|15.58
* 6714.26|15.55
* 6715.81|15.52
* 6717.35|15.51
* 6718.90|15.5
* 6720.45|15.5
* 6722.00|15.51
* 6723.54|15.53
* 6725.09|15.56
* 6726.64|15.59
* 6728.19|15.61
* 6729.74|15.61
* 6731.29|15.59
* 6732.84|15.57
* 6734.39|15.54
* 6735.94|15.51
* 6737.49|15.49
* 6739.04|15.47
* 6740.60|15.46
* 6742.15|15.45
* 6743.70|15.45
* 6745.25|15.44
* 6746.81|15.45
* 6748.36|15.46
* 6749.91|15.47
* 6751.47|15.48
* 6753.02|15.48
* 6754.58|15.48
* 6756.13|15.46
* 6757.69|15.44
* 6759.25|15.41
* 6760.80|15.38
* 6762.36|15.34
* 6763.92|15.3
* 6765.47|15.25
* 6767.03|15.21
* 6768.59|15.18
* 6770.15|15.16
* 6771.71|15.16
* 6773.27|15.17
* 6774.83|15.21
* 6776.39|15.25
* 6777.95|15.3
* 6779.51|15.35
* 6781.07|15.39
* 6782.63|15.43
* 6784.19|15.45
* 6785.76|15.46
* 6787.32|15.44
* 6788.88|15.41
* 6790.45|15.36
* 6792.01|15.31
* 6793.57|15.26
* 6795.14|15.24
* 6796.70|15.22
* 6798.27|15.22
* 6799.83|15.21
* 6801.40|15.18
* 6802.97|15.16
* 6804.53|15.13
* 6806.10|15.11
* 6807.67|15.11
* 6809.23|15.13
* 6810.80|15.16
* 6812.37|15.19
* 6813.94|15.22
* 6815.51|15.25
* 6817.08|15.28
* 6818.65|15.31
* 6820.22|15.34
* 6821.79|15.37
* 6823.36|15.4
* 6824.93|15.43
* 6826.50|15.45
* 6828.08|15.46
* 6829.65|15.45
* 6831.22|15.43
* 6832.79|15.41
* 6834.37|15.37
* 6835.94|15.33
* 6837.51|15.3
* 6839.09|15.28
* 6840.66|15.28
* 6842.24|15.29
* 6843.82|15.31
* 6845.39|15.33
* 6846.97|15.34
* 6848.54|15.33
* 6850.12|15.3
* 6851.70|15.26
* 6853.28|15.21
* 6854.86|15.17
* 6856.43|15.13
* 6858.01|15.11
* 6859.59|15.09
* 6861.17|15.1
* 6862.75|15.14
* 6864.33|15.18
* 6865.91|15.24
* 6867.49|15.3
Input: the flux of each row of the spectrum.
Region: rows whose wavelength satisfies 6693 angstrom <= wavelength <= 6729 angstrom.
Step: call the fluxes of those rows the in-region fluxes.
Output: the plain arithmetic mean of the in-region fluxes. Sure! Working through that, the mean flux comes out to 15.7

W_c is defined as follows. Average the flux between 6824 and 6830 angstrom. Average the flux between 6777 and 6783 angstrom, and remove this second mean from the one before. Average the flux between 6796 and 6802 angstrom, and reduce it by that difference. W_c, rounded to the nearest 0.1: 15.1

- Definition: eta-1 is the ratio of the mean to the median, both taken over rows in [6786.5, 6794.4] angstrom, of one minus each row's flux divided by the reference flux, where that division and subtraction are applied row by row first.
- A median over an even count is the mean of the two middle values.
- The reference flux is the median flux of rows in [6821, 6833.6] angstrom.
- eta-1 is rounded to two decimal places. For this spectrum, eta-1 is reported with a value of 1.06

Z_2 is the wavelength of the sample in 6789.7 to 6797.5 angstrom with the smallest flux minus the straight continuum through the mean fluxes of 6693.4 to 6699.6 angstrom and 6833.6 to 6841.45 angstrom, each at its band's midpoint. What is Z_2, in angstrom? 6796.70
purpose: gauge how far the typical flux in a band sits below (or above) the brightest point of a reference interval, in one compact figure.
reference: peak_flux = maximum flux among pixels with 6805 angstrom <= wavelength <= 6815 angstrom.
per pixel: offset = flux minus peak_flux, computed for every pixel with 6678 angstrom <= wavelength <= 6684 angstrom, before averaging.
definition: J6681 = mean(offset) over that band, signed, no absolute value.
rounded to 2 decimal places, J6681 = 0.33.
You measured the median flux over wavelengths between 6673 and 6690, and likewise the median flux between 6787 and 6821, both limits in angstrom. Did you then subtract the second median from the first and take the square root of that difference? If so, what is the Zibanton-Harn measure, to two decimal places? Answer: 0.61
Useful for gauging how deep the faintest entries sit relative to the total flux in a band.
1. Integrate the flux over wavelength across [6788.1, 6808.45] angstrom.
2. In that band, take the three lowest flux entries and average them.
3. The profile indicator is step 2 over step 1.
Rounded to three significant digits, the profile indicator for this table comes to 0.0488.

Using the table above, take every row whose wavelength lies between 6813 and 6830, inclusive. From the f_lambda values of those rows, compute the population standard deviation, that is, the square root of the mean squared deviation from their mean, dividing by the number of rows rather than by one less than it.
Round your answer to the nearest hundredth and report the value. 0.08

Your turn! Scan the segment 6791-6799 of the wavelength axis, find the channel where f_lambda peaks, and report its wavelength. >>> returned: 6792.01 angstrom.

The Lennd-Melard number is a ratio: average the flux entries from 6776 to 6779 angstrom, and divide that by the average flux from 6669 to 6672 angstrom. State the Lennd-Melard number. 0.971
